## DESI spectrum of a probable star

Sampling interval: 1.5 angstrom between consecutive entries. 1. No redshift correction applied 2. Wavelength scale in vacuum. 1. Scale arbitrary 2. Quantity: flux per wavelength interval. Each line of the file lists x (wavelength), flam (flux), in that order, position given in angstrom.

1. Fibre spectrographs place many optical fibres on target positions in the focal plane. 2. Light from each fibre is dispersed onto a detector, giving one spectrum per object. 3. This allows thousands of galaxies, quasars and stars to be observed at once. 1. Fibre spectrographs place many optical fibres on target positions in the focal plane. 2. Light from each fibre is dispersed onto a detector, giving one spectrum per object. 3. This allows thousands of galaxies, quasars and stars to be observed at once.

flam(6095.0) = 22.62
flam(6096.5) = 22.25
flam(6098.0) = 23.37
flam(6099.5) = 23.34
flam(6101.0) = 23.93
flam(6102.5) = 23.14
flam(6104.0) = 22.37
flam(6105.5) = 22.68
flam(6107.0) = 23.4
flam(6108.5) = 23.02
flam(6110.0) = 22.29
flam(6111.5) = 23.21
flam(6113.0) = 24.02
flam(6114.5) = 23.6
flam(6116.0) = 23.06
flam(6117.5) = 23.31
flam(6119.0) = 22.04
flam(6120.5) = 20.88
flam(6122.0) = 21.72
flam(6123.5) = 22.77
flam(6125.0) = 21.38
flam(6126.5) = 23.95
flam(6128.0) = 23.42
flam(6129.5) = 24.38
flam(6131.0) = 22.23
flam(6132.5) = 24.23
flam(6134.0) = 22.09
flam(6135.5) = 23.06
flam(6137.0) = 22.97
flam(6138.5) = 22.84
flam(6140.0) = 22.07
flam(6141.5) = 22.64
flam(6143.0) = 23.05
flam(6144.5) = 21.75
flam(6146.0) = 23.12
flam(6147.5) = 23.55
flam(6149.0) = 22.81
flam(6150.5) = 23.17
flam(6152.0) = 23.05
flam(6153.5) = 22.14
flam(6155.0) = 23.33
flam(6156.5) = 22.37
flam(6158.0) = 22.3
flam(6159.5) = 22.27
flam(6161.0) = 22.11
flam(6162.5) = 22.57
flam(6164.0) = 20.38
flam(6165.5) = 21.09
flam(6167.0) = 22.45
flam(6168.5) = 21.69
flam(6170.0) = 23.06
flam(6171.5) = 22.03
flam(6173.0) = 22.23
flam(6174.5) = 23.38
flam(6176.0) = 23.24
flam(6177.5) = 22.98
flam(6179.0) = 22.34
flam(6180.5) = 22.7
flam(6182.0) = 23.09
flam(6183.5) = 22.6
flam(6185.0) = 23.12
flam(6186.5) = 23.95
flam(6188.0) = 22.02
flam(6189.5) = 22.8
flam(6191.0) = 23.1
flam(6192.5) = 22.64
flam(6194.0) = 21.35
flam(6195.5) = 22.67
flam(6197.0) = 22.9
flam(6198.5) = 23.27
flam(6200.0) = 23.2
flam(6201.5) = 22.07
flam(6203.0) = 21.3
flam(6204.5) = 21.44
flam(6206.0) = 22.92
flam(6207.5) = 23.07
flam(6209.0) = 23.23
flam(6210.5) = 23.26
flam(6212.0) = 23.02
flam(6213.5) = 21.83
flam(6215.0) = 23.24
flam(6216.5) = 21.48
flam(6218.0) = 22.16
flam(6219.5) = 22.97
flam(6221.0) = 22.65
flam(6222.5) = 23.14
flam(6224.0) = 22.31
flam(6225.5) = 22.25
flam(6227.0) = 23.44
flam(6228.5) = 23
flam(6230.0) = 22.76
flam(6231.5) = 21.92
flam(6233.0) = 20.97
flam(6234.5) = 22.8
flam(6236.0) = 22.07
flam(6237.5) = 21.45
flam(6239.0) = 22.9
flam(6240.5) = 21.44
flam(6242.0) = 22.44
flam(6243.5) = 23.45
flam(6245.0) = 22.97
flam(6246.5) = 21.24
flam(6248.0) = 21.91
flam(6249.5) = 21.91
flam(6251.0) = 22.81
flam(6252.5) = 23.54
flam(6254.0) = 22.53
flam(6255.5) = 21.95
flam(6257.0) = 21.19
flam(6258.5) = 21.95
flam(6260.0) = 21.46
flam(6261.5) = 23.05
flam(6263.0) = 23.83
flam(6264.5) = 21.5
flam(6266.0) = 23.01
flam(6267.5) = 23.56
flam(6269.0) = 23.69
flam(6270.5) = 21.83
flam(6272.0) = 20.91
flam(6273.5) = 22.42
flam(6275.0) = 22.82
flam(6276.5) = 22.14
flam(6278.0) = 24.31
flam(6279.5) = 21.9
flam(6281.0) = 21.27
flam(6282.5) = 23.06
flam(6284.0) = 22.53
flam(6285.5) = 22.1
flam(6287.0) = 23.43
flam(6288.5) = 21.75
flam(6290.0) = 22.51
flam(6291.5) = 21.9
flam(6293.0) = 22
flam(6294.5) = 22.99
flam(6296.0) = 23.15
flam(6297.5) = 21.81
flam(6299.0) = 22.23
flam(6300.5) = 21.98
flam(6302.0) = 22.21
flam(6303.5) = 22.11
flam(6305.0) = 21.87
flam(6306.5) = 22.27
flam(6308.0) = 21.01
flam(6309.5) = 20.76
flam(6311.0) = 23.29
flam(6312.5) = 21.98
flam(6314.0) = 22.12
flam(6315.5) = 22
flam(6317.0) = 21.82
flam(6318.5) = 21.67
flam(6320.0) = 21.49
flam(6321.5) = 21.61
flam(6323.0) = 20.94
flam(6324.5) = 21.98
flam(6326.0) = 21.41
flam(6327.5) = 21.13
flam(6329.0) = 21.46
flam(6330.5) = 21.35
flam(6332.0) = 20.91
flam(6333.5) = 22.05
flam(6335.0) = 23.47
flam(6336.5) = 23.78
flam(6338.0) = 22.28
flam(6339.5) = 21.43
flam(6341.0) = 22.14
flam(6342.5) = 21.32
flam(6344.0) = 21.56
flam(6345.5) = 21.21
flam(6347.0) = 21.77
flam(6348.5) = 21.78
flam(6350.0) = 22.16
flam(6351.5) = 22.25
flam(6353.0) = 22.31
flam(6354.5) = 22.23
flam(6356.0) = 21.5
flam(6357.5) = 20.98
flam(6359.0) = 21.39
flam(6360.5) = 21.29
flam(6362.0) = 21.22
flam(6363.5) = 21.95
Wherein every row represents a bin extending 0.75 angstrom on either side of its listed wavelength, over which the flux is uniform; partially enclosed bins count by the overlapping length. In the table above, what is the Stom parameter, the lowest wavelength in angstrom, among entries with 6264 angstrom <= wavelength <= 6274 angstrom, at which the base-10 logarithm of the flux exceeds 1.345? 6266.0 angstrom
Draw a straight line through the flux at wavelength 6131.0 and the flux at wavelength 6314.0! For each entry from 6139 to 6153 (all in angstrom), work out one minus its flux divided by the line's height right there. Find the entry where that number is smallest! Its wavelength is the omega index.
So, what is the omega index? 6147.5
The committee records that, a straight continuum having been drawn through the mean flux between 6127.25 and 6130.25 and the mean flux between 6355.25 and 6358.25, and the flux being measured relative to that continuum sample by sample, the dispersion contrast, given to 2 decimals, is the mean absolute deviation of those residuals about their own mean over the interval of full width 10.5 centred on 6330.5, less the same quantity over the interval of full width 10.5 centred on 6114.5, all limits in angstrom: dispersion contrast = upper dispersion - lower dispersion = 0.12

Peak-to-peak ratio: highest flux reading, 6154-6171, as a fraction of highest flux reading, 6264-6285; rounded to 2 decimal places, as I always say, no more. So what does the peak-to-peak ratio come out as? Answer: 0.96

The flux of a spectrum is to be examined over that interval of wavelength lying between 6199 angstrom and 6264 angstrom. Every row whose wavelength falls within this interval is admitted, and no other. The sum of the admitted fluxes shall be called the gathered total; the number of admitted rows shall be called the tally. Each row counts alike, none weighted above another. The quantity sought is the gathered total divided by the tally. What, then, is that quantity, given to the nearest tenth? 22.4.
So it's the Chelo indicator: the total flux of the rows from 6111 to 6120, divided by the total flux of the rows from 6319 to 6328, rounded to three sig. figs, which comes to 1.08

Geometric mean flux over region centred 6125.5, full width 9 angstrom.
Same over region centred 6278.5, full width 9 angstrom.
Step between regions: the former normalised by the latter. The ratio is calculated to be 1.02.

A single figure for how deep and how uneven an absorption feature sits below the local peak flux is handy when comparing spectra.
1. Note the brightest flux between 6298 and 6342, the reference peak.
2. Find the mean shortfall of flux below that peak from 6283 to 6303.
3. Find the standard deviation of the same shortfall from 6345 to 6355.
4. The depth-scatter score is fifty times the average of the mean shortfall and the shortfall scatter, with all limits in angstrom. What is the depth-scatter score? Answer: 45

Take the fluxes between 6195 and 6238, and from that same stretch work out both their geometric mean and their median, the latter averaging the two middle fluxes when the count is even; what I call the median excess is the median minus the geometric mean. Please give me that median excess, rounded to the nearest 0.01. 0.26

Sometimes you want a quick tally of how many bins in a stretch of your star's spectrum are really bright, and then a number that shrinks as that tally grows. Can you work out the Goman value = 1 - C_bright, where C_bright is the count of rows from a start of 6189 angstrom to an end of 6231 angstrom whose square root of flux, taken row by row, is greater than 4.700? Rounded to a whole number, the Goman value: -21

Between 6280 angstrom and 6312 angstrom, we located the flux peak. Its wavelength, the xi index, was 6287.0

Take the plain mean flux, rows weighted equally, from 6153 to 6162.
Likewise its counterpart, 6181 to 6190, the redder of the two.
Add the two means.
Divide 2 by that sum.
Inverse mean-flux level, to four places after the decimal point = 0.0441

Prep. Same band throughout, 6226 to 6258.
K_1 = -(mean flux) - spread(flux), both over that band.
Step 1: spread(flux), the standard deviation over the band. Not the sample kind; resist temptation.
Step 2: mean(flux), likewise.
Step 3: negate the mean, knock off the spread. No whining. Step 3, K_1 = -23.1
